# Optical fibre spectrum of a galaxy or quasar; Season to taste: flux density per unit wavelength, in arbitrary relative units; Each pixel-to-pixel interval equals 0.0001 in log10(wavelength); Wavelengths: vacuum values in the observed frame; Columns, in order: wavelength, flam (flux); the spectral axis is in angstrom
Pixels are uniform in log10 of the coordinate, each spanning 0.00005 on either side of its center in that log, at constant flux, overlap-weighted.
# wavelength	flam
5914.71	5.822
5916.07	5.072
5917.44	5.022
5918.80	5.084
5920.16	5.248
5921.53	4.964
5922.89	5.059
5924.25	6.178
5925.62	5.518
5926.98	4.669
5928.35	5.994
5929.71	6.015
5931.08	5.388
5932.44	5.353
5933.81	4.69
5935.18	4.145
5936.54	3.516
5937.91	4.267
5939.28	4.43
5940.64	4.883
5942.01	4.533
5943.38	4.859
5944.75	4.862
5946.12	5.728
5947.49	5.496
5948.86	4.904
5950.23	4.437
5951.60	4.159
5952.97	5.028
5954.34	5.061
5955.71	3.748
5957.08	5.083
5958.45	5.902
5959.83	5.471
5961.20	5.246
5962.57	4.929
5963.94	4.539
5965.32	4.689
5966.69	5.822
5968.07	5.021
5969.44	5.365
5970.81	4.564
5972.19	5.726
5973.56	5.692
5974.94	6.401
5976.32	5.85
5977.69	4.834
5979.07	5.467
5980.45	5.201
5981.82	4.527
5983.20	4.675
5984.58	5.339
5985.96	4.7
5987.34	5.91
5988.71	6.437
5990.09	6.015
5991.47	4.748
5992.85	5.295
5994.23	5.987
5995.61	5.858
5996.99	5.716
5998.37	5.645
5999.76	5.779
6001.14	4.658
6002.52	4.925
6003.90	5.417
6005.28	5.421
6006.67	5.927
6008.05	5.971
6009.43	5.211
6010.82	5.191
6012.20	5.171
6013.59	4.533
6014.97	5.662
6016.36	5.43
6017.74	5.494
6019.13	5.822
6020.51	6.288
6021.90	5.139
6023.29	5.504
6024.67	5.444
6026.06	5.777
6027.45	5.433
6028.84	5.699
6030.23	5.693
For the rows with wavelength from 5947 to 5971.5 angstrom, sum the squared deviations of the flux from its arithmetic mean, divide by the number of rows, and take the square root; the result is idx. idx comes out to 0.54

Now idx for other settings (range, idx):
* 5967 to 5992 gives 0.60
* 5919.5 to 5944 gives 0.68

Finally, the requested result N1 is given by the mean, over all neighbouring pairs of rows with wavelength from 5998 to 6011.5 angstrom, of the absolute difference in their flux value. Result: 0.37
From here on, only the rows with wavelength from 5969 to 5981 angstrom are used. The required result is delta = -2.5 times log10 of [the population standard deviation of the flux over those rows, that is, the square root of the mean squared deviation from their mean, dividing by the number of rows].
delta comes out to 0.7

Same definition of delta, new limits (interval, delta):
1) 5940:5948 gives 1.0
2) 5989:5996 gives 0.8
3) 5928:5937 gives 0.1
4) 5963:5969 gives 0.8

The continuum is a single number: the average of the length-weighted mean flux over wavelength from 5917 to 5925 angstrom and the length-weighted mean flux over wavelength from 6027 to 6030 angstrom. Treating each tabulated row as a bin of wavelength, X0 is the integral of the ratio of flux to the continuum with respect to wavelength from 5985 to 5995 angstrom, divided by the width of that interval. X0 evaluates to 1.03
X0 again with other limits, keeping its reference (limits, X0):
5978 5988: 0.94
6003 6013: 1.00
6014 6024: 1.03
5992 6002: 1.02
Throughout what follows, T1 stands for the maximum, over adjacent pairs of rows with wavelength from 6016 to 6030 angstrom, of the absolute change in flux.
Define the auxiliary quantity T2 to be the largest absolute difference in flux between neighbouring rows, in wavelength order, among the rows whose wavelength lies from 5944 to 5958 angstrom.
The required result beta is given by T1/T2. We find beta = 0.86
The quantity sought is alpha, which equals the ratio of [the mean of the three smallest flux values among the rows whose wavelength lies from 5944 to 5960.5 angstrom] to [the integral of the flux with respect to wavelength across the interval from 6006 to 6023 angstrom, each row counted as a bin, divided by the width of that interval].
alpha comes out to 0.75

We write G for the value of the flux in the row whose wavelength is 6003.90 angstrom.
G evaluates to 5.417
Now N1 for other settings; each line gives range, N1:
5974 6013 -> 0.48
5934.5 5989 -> 0.57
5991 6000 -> 0.29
